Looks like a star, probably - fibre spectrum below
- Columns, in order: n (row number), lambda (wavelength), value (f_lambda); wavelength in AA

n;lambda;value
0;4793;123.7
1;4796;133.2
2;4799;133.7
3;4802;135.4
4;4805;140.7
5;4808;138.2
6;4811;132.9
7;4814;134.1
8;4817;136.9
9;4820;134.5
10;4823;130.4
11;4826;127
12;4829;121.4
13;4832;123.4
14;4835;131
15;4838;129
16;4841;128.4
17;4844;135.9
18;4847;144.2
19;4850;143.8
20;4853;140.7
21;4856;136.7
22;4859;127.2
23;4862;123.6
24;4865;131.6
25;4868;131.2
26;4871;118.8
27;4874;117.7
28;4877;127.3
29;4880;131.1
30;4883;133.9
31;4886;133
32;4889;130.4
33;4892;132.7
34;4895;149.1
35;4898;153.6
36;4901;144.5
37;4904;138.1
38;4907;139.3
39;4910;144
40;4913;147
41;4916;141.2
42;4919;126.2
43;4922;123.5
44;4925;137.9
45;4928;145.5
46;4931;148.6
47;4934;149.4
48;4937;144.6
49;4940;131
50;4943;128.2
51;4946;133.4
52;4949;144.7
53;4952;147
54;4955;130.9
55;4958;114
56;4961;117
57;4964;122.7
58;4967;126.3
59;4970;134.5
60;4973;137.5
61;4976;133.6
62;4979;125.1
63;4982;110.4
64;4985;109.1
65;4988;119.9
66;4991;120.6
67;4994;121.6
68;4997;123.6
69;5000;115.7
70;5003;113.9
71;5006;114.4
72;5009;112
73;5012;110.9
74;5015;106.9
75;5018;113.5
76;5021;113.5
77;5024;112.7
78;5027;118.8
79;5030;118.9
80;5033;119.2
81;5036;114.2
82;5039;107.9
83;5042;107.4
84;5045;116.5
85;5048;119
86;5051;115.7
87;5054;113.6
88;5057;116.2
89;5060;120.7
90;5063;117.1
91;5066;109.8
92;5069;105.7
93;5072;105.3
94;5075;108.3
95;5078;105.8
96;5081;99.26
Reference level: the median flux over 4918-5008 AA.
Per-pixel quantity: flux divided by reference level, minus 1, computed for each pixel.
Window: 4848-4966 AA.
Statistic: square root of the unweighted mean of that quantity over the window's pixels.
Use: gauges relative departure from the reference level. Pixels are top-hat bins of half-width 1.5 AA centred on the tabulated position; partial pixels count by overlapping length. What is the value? 0.262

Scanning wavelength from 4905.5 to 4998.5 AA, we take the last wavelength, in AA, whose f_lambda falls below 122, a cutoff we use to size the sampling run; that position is 4994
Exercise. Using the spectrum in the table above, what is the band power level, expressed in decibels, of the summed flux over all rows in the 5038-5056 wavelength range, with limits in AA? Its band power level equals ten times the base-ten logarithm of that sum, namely 28.3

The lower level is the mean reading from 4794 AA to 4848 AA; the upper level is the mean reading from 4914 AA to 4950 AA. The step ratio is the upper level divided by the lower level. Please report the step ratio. 1.04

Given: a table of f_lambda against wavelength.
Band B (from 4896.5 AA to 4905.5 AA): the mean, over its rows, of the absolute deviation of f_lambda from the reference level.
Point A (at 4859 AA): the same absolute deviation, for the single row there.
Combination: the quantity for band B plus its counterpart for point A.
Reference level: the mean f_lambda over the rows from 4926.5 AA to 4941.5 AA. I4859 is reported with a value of 22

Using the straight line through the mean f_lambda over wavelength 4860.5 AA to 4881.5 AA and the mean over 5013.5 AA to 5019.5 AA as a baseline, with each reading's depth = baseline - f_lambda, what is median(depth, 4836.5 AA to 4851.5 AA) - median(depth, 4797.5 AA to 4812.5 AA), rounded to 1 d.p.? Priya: -5.0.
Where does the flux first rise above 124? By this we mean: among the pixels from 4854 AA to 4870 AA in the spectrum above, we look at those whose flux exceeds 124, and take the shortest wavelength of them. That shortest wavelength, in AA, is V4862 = 4856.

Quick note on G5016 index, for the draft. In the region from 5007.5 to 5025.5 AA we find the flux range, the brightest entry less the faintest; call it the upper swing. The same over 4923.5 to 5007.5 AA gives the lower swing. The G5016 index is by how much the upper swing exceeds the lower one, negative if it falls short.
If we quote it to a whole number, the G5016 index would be -34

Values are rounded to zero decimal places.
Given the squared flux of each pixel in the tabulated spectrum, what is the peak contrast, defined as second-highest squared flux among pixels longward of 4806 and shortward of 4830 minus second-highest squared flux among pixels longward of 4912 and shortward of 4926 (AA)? -1196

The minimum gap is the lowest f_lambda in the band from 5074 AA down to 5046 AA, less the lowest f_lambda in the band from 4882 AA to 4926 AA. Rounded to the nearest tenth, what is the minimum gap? -18.2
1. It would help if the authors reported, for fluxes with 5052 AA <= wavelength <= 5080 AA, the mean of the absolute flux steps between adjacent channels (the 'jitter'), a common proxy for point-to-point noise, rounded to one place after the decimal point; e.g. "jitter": 3.5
